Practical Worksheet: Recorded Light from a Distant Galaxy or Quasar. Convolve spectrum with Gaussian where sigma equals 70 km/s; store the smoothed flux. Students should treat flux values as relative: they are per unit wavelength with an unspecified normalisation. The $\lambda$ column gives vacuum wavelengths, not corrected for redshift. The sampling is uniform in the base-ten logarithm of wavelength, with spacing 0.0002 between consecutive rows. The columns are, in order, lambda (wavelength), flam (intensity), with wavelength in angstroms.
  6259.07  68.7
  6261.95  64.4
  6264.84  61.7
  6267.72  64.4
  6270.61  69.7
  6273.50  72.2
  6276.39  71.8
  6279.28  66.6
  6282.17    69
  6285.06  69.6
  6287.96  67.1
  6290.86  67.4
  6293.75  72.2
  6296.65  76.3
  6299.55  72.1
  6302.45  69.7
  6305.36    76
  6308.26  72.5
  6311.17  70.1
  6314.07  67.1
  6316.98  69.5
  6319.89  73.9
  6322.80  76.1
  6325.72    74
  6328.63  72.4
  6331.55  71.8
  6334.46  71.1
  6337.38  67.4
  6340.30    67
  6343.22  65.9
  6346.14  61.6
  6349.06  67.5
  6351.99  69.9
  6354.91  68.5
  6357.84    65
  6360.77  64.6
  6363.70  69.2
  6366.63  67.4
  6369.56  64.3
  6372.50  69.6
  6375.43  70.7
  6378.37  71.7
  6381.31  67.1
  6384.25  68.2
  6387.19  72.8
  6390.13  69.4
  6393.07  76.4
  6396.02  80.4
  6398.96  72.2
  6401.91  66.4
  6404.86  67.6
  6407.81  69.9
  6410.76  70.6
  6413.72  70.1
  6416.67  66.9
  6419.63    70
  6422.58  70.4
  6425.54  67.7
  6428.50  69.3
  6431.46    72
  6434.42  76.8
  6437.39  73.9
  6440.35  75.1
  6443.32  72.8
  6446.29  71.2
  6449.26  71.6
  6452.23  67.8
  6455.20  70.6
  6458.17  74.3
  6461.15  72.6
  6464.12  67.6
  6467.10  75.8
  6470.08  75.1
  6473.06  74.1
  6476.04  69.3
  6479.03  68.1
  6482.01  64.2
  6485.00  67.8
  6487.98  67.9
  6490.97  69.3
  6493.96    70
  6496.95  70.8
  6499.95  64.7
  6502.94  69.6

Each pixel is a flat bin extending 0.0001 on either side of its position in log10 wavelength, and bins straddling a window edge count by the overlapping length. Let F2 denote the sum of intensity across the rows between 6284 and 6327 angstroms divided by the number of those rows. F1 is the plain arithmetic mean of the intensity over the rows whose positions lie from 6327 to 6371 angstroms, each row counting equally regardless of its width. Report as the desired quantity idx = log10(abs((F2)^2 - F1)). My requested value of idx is 3.704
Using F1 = 67.6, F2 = 71.6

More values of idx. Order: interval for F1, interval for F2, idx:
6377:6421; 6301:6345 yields 3.696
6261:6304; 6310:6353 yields 3.680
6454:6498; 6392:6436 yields 3.698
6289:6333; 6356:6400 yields 3.683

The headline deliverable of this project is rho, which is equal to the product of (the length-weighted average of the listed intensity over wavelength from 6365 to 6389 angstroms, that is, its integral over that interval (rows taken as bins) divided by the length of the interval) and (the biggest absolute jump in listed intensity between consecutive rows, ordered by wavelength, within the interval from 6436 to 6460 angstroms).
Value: 262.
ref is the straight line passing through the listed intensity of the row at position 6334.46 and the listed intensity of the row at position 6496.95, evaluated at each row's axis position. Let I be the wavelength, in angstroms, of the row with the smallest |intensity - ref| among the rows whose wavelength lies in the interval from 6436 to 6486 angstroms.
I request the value 6455.20 angstroms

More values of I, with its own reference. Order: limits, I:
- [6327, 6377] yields 6334.46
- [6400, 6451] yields 6446.29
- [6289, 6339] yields 6334.46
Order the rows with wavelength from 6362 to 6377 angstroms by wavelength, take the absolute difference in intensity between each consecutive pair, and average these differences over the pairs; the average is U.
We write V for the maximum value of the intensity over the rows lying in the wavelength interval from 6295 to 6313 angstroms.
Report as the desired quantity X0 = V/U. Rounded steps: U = 2.8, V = 76.3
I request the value 27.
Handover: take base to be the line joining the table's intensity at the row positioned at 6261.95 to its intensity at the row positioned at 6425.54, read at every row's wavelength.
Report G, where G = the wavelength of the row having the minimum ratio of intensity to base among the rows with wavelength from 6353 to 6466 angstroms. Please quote 6369.56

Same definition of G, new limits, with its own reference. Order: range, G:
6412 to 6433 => 6416.67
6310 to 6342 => 6340.30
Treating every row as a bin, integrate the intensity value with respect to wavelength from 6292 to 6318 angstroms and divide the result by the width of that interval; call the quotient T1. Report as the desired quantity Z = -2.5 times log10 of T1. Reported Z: -4.64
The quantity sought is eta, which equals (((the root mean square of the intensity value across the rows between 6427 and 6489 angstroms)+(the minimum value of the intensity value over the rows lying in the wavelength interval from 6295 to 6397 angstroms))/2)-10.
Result 56.5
